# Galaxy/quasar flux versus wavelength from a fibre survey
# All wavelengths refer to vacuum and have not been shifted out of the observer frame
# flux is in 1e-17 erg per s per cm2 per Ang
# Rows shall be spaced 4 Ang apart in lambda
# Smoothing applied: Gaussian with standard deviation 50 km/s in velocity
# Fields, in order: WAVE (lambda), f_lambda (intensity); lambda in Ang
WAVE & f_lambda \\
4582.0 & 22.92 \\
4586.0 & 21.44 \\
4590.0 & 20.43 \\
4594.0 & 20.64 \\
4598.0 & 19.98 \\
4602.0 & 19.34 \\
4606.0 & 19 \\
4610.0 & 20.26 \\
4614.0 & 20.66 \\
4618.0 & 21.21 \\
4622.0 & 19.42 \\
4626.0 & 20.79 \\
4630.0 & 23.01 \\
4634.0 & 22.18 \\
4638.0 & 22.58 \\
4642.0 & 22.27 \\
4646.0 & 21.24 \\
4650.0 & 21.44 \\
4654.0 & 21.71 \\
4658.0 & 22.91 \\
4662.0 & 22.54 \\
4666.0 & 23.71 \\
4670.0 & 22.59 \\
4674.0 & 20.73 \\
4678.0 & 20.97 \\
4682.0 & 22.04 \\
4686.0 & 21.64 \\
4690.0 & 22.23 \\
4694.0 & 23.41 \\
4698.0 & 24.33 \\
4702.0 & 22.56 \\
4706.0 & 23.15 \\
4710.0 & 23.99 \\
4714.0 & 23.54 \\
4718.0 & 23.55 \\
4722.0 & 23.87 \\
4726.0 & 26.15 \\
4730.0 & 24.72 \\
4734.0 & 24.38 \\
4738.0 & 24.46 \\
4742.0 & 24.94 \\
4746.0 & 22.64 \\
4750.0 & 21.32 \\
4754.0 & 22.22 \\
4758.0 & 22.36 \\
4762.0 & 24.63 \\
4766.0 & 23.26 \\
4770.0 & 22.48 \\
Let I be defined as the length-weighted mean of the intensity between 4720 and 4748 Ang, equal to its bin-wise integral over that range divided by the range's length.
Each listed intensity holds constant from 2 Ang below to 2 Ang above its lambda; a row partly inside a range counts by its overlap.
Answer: 24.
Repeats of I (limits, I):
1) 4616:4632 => 21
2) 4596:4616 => 20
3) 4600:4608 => 19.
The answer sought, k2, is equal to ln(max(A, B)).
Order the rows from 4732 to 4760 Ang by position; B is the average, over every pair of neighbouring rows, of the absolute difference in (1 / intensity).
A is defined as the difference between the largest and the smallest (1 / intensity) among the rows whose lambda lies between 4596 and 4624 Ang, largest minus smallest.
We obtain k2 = -5.21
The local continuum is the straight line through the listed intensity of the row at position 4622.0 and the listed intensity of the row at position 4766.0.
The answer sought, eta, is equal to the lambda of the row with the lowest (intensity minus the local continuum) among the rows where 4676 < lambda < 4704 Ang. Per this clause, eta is 4678.0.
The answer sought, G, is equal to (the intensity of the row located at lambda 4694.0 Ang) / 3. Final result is 7.80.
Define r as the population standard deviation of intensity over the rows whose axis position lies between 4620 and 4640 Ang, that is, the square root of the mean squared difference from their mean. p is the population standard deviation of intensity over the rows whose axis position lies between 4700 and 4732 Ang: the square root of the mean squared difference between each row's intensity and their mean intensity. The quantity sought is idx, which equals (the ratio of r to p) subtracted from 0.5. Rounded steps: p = 1.02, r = 1.3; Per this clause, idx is -0.79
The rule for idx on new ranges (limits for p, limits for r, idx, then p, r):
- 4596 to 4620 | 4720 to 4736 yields -0.63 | 0.75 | 0.8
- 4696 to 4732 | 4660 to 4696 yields -0.47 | 0.97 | 0.9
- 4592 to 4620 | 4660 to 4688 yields -0.82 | 0.72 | 1.0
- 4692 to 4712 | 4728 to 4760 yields -1.59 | 0.62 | 1.3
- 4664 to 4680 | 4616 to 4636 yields -0.50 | 1.22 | 1.2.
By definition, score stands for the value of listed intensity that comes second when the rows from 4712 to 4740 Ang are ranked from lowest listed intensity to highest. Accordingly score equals 23.55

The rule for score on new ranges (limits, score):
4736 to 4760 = 22.22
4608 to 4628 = 20.26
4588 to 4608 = 19.34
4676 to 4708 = 21.64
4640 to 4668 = 21.44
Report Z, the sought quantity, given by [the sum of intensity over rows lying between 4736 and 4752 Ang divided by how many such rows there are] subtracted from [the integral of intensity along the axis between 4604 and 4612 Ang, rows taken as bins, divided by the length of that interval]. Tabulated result -3.7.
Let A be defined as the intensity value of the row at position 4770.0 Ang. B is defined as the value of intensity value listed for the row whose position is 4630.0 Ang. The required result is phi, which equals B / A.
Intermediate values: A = 22.48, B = 23.01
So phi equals 1.02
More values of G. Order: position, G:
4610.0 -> 6.75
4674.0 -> 6.91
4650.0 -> 7.15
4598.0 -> 6.66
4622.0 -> 6.47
